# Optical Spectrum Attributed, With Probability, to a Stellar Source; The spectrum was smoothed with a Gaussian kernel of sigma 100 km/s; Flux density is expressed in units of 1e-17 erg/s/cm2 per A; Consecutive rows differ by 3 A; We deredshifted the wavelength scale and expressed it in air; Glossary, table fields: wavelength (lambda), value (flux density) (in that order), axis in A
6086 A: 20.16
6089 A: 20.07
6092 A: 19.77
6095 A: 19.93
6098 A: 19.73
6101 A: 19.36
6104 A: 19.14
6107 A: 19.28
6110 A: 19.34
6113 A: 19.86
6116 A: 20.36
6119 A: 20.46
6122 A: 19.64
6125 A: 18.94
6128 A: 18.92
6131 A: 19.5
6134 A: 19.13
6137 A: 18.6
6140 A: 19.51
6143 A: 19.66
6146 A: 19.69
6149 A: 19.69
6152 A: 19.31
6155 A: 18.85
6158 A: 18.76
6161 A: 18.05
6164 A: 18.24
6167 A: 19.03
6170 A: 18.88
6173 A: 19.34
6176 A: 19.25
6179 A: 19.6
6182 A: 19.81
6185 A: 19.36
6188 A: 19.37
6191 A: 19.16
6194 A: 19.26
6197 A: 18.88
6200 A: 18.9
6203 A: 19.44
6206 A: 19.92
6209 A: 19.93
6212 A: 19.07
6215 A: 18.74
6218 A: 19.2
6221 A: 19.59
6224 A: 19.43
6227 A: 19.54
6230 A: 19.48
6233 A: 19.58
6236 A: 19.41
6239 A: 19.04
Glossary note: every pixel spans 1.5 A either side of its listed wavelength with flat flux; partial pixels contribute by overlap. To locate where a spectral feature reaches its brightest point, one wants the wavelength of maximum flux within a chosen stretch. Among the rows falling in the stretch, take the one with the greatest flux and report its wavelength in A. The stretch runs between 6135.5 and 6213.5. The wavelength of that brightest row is 6209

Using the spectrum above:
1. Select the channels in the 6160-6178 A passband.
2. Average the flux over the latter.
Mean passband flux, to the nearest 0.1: 18.8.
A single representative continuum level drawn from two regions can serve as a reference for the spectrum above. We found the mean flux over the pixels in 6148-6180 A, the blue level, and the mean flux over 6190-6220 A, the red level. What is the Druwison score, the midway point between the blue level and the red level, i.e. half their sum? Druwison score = 19.1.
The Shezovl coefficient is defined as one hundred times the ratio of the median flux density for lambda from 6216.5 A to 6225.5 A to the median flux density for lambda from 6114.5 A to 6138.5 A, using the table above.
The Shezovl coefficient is 101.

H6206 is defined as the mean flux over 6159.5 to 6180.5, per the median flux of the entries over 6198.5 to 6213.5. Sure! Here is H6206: 0.97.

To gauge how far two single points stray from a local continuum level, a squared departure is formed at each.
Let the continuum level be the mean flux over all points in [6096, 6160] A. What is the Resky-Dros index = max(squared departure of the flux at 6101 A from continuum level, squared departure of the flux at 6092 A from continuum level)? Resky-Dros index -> 0.13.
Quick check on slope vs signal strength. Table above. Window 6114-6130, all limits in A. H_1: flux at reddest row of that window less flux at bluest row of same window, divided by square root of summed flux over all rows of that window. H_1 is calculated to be -0.15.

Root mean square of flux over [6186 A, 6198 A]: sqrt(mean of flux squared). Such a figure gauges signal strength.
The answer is 19.2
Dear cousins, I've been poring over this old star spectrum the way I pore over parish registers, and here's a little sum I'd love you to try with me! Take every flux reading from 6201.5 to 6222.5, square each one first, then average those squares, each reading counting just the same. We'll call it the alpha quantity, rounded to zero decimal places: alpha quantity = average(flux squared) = 377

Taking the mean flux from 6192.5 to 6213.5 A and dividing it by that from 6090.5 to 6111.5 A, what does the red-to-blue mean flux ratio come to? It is 0.99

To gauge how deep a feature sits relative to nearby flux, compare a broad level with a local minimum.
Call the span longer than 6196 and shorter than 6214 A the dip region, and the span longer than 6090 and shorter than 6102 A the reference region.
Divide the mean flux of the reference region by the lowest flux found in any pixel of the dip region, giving 1.04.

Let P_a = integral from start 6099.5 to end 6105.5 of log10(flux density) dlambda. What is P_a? 7.71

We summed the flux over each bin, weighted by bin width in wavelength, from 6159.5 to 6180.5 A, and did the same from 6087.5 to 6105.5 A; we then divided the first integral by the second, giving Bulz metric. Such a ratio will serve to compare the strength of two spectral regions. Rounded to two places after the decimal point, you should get 1.12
